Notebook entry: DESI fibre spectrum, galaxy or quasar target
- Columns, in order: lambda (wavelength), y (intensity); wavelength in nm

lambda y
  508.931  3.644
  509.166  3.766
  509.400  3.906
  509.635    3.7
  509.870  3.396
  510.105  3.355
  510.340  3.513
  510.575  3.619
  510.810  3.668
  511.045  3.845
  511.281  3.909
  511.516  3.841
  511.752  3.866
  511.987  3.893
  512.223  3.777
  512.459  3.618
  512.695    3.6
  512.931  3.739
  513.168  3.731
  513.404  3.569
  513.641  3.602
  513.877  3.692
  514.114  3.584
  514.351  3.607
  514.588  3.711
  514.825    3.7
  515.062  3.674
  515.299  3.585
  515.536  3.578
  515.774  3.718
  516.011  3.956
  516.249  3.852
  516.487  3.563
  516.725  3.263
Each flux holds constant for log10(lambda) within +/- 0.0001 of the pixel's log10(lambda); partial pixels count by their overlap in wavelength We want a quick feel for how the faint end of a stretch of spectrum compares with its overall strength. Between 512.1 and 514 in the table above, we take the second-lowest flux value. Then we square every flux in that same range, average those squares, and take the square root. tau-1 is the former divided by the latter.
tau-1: 0.982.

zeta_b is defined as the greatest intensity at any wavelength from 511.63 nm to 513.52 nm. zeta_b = 3.893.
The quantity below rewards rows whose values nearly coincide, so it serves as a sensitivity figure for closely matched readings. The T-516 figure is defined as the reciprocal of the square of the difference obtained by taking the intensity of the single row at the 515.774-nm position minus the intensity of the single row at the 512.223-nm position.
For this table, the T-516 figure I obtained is 287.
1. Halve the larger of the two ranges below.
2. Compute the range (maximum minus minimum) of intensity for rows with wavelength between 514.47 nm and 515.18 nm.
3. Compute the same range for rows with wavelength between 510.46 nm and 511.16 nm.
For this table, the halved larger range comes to 0.113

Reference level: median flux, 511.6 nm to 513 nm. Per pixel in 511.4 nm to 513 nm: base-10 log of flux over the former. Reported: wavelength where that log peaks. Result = 511.987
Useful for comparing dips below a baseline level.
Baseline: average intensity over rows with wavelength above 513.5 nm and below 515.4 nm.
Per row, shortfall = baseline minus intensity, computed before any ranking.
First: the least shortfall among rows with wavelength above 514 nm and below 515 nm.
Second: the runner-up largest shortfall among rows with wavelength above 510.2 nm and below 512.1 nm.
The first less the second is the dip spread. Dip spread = -0.1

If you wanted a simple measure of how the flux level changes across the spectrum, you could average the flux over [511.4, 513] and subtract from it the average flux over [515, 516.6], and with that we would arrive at 0.06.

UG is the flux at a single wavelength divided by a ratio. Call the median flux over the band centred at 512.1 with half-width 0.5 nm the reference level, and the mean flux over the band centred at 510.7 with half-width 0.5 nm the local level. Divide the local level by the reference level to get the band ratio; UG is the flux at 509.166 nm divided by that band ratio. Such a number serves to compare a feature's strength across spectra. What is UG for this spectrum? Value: 3.93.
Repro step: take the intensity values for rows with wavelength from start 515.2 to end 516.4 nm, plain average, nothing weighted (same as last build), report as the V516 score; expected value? 3.74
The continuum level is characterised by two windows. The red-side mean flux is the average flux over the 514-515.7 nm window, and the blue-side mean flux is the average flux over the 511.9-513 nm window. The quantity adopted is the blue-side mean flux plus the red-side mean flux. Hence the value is 7.36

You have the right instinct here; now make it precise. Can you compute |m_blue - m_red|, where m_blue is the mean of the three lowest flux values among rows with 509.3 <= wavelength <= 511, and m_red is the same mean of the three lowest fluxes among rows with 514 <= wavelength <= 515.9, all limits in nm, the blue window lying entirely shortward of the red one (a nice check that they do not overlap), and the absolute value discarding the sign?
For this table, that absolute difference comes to 0.16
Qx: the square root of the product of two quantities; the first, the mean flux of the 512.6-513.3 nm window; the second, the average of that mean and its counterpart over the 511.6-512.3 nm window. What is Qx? 3.73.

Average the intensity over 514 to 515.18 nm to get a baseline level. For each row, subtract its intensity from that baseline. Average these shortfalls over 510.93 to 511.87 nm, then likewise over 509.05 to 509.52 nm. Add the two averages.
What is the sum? -0.39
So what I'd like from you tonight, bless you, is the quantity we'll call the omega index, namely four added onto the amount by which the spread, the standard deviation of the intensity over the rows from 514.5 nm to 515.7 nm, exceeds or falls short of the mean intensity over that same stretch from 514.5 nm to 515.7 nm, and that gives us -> 0.41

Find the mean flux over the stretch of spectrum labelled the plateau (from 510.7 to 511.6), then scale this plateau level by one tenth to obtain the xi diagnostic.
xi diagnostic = 0.382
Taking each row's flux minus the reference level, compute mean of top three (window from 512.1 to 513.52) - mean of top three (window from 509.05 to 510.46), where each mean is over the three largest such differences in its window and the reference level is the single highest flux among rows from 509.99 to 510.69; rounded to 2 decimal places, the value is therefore -0.04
